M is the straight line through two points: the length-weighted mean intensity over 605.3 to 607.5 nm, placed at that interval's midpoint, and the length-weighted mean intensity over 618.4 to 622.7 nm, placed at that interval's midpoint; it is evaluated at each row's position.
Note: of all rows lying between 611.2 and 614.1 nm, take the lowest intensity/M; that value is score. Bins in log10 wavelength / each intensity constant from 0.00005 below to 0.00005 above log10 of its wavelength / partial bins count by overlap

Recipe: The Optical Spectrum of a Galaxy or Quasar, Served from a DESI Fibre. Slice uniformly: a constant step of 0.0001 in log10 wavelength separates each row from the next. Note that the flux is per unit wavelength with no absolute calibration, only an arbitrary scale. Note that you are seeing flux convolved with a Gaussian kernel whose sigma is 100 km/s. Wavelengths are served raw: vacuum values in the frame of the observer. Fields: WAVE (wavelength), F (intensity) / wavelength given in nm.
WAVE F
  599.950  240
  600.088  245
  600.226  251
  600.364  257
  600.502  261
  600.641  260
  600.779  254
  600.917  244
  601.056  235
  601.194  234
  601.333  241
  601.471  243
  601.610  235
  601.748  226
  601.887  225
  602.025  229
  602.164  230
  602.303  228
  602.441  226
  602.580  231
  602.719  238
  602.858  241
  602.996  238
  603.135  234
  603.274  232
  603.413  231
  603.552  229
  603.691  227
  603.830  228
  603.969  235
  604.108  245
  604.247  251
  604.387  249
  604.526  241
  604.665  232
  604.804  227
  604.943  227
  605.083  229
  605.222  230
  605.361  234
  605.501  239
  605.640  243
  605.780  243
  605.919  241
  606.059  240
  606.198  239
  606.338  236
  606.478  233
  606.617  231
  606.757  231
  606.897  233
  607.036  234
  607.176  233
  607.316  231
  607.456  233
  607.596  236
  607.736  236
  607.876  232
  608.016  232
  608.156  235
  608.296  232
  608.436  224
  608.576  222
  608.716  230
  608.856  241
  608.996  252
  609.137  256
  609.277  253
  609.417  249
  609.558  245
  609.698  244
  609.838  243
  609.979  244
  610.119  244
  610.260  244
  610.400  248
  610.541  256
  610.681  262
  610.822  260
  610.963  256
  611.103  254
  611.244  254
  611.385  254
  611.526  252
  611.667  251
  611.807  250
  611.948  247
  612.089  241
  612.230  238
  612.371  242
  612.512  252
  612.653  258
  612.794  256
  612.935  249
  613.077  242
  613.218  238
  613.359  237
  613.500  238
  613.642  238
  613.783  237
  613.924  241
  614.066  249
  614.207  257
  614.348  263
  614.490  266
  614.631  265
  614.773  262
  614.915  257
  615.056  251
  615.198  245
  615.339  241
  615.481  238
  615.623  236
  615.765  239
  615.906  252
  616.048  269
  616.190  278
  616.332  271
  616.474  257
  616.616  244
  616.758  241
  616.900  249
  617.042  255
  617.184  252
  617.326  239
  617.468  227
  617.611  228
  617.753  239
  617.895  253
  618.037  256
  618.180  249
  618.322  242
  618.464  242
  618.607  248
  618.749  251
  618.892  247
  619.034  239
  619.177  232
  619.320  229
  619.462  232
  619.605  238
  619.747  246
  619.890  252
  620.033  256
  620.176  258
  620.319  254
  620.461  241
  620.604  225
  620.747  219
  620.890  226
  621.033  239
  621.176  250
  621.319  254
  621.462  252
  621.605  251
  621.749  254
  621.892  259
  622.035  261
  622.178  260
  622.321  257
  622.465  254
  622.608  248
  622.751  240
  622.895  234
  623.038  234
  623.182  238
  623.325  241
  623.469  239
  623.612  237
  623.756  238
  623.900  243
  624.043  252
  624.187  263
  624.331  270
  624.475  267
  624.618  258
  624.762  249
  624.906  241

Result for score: 0.983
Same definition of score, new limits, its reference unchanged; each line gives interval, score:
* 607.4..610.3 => 0.935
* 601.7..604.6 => 0.967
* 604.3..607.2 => 0.967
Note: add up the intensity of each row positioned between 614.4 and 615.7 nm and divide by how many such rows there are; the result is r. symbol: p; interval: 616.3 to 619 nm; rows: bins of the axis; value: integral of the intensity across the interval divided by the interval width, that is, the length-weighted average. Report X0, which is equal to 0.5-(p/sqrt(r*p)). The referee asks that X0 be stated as -0.490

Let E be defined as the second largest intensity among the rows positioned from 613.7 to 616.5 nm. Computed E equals 271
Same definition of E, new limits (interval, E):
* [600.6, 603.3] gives 254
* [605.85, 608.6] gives 240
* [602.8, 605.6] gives 249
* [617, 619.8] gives 255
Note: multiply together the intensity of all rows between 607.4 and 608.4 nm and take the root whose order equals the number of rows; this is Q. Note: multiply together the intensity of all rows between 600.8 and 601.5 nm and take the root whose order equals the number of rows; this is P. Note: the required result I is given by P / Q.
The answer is 1.02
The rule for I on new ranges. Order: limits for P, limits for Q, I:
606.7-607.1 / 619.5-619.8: 0.96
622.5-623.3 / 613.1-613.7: 1.00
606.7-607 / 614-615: 0.89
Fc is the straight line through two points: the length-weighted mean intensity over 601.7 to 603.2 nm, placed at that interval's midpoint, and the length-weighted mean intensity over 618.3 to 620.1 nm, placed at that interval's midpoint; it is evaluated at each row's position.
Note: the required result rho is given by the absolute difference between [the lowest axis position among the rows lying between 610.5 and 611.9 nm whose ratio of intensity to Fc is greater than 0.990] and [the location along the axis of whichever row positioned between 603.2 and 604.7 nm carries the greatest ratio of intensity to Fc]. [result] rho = 6.29 nm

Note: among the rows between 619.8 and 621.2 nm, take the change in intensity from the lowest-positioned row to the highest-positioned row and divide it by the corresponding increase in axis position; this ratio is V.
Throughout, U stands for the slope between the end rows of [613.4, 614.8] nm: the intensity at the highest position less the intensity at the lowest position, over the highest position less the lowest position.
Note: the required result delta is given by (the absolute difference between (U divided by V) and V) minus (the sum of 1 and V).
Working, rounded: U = 19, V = -2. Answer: 11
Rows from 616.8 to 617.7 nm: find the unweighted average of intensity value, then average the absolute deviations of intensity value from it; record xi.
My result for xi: 10.3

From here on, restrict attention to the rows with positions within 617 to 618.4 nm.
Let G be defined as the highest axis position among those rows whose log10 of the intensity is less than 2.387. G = 618.322 nm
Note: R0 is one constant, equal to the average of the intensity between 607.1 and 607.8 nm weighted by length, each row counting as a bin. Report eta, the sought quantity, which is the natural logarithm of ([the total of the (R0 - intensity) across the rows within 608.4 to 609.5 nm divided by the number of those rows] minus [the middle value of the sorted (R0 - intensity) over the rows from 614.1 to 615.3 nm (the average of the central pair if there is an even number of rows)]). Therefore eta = 2.9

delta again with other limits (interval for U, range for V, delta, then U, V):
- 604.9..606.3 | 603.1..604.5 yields -2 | 10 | 12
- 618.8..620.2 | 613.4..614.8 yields -1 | 9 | 19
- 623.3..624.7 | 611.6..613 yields 7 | 13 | -2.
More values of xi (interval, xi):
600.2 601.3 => 8.9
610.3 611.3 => 3.2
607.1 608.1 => 1.6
